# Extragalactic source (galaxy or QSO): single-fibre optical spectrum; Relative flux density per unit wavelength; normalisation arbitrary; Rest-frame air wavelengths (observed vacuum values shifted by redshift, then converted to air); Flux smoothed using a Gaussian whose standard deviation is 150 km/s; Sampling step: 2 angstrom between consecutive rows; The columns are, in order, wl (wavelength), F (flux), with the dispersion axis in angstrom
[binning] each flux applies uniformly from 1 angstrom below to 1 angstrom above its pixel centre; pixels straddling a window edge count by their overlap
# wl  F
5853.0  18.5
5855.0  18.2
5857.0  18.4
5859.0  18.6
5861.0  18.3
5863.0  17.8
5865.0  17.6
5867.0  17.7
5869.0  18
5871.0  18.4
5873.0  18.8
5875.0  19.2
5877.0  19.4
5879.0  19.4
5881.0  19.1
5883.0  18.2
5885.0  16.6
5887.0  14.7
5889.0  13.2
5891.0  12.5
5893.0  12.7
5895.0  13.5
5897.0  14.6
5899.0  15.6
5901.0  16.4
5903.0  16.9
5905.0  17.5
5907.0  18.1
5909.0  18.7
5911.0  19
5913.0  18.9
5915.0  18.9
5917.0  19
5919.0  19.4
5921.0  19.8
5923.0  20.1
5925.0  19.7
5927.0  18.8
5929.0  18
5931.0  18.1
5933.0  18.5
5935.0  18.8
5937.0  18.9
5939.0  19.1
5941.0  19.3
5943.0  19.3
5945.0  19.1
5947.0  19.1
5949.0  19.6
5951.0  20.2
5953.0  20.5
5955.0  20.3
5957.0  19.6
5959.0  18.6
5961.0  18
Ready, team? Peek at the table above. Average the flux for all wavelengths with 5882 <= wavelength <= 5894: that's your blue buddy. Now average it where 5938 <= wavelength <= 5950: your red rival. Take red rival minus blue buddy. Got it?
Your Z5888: 4.6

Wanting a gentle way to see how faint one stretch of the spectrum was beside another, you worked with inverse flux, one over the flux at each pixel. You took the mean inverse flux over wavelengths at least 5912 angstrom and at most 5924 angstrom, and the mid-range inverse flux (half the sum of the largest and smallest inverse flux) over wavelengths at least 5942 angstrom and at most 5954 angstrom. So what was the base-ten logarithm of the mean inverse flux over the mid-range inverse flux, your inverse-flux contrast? 0.010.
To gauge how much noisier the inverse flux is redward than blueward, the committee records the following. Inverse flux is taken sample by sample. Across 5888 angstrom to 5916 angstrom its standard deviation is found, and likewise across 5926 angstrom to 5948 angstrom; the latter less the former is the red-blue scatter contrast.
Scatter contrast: -0.009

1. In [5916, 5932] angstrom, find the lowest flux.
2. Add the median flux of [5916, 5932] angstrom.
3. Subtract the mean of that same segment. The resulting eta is 18.1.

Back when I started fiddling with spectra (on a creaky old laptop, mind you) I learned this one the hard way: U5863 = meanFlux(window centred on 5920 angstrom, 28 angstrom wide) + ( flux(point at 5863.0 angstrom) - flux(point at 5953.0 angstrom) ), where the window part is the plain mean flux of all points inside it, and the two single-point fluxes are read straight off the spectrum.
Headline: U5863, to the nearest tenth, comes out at 16.2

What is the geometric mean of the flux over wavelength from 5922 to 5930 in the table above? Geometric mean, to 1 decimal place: 19.1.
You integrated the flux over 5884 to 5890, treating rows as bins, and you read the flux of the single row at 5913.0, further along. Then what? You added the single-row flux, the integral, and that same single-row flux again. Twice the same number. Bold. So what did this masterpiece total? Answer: 127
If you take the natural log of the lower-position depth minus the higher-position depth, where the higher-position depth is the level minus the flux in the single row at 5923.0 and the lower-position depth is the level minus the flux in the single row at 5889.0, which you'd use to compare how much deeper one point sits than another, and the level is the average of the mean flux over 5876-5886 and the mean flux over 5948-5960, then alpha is 1.9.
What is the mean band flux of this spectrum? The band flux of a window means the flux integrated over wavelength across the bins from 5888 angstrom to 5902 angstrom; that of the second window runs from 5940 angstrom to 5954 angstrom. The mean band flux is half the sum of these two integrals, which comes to 236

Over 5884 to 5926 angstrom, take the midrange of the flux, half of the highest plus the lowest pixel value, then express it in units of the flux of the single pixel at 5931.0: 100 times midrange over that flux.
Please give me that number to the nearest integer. 90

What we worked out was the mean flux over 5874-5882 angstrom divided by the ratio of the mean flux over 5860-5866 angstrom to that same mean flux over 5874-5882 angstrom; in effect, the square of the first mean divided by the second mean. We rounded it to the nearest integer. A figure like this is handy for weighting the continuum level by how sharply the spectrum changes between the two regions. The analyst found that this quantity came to 21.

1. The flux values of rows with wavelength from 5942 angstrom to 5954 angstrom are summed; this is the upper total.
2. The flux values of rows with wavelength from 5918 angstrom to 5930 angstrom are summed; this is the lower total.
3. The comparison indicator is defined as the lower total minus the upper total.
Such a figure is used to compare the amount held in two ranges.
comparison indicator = -2.0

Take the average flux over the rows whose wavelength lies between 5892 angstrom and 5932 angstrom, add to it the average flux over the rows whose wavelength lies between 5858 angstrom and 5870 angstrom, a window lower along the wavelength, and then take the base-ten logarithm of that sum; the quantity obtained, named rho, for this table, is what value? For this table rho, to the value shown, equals 1.55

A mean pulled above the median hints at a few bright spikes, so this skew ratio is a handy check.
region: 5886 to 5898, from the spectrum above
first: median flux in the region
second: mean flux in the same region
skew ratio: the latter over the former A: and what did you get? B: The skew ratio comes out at 1.01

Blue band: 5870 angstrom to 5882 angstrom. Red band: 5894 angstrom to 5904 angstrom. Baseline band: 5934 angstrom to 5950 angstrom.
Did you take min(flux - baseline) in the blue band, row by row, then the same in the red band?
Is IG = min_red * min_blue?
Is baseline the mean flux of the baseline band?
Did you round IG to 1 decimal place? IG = 4.2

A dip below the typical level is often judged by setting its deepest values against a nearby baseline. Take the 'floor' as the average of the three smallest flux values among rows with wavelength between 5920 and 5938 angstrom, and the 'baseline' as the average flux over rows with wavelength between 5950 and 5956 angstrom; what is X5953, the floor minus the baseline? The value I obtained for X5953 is -2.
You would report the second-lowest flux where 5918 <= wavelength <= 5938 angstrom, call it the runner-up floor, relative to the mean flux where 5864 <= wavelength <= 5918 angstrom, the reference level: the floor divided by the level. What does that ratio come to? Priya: 1.06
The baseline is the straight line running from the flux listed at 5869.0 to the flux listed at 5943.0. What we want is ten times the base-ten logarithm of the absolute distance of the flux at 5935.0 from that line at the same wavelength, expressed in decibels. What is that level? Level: -4.4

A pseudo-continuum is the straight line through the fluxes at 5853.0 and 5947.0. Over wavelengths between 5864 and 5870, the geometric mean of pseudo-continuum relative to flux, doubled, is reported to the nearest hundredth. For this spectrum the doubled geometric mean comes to 2.09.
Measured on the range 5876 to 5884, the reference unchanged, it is 1.96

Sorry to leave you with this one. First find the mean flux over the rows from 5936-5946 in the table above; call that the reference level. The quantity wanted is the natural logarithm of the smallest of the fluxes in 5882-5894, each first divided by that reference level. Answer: -0.43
